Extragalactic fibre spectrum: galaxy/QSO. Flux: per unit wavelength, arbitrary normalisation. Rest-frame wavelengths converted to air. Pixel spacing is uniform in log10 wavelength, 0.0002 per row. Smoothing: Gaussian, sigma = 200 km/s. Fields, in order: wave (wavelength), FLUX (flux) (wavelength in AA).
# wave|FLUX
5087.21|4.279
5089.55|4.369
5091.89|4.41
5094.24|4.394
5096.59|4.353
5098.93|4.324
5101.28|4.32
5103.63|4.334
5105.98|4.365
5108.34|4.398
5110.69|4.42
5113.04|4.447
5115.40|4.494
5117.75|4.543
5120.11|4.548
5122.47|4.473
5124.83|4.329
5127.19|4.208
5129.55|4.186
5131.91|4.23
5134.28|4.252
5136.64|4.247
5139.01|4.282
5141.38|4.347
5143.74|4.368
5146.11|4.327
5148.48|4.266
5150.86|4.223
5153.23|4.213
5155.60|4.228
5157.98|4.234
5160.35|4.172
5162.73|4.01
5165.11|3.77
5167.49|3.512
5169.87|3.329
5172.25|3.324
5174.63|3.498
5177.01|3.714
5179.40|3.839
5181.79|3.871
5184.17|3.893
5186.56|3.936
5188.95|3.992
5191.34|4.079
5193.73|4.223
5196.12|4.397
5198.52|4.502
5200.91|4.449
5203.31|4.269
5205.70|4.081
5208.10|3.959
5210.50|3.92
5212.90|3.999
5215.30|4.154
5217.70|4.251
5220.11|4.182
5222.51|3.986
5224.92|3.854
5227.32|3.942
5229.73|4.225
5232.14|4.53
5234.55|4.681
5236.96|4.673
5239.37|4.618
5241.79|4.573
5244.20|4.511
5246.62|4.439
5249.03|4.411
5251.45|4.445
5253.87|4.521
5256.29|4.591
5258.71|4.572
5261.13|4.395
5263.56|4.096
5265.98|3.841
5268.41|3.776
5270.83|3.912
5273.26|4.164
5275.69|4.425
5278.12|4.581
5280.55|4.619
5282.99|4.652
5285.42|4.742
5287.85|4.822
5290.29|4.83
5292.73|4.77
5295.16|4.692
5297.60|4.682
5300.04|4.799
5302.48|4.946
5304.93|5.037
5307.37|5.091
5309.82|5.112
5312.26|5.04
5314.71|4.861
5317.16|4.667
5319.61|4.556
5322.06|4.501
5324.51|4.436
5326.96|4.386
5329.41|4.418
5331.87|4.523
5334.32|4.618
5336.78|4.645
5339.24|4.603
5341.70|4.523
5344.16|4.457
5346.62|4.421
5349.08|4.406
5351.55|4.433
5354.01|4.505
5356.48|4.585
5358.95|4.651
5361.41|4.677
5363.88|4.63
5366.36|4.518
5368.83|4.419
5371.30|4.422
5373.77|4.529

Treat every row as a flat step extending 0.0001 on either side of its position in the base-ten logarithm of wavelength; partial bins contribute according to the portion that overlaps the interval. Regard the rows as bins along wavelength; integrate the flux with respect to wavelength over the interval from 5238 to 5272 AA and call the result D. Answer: 147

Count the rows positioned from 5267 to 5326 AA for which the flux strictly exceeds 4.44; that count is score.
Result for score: 19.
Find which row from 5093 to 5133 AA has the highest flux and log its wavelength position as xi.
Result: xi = 5120.11 AA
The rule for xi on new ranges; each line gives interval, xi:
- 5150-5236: 5234.55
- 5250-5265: 5256.29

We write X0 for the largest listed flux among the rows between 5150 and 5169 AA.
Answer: 4.234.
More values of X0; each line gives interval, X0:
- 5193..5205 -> 4.502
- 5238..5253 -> 4.618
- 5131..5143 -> 4.347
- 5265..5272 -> 3.912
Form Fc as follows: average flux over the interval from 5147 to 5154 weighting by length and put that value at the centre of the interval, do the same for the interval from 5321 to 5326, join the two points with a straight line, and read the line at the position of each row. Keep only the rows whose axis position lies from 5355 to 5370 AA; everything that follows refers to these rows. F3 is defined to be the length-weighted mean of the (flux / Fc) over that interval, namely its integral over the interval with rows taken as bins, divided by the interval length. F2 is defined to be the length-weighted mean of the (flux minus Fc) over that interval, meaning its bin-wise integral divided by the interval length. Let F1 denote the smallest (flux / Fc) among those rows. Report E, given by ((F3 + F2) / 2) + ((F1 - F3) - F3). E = -0.51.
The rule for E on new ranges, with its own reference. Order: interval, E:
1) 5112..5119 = -0.39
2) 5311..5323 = -0.45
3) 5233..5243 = -0.41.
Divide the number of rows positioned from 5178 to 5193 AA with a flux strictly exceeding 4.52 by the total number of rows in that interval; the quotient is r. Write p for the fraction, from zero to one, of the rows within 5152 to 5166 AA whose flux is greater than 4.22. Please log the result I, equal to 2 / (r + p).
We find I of 6.0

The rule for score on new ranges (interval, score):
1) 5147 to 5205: 2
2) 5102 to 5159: 5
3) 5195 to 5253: 9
